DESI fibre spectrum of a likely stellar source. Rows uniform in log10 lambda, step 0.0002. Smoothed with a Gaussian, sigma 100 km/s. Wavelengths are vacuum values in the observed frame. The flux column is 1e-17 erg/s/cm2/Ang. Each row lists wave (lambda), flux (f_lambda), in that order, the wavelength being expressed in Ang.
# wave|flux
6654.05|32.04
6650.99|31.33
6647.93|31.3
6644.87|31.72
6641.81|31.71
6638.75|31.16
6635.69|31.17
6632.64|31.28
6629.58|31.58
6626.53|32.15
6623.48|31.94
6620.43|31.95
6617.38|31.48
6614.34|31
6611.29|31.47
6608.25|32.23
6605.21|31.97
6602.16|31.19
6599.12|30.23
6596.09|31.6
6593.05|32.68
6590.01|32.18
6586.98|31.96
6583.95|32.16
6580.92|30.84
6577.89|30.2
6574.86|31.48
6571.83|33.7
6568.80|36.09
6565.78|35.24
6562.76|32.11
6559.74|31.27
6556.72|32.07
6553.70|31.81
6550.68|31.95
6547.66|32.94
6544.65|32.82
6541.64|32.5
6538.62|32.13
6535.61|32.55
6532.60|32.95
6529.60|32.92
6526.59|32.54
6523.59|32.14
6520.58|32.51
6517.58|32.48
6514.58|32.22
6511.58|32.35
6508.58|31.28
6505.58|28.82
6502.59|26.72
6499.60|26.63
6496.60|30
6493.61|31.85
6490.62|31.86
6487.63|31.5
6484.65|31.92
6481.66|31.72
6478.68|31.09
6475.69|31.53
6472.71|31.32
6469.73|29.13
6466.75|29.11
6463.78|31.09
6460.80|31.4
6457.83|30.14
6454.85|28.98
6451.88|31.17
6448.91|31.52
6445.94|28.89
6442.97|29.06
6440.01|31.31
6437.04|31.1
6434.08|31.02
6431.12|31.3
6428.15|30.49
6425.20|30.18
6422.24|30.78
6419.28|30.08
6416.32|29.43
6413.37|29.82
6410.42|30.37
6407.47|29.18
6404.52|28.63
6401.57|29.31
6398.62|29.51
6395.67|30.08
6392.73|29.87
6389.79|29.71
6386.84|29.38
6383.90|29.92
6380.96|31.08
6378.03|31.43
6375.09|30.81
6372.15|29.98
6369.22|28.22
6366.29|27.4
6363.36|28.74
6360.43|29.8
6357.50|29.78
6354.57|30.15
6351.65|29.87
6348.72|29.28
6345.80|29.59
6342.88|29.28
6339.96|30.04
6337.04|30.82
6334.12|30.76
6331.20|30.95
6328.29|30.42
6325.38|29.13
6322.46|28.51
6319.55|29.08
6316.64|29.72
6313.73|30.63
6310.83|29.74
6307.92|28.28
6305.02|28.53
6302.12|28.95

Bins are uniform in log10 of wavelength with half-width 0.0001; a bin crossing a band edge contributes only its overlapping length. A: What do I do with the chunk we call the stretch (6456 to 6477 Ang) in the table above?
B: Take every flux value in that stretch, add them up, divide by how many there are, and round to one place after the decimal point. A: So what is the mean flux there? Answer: 30.5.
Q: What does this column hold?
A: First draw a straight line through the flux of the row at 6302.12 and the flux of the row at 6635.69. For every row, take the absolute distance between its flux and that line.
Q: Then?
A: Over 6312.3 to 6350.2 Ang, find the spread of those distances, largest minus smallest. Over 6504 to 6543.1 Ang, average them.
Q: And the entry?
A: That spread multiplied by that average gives 3.4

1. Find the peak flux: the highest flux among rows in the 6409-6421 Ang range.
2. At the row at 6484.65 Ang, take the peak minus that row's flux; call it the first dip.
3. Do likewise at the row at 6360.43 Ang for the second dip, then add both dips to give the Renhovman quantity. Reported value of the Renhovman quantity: -1.0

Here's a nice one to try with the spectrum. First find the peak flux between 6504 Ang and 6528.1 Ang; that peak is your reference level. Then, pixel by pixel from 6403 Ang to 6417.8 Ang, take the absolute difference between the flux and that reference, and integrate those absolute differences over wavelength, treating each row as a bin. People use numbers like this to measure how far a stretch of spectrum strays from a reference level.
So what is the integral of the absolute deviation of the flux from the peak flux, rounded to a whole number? 45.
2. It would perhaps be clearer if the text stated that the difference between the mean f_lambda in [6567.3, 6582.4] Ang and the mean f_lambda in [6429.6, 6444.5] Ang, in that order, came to 1.7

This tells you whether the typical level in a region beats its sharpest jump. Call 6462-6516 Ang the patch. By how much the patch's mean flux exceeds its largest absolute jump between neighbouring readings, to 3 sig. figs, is 27.2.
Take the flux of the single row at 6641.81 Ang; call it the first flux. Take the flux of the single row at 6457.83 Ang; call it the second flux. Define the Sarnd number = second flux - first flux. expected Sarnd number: -1.6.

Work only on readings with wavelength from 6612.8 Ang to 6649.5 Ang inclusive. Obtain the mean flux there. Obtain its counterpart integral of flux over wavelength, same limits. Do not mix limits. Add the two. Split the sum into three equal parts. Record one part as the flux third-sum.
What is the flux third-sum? 396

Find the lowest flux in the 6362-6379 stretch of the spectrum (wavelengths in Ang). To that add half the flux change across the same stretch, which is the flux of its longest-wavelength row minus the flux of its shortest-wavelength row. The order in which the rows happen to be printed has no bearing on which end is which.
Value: 28.7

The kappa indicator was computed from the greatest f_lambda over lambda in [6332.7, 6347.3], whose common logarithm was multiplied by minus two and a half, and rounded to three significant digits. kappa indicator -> -3.72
